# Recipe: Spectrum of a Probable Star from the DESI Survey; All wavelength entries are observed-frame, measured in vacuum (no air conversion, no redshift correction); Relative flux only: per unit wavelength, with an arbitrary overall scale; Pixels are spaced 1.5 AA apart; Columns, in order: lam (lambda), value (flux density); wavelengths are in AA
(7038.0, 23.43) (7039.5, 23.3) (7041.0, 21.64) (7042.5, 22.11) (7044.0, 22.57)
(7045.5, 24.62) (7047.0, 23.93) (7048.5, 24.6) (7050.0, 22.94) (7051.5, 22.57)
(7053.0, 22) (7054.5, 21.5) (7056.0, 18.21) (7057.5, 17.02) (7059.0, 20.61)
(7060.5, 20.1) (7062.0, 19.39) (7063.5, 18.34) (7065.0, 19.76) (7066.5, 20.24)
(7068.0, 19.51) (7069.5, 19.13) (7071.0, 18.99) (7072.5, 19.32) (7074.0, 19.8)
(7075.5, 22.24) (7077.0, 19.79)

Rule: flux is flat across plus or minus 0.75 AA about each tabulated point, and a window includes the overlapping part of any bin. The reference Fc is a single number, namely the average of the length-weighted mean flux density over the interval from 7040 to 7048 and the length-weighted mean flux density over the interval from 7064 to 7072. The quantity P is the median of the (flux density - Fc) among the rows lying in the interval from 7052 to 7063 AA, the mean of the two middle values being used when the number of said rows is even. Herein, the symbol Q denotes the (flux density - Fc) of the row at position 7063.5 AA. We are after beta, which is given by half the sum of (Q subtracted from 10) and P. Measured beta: 5.9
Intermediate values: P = -1.2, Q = -2.9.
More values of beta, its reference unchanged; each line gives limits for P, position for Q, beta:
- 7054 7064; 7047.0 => 2.7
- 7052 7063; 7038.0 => 3.3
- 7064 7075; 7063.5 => 5.6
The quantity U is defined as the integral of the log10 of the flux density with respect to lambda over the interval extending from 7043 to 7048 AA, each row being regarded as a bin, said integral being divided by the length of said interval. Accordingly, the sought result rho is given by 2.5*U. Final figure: 3.43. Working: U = 1.37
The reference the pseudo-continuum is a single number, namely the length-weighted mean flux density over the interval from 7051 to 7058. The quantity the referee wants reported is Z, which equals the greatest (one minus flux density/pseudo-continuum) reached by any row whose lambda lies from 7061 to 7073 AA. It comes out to 0.10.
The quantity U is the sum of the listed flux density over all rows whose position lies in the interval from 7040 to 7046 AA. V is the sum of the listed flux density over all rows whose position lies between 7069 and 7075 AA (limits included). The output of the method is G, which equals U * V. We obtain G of 7024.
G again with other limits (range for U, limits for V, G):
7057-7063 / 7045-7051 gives 7410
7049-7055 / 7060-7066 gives 6906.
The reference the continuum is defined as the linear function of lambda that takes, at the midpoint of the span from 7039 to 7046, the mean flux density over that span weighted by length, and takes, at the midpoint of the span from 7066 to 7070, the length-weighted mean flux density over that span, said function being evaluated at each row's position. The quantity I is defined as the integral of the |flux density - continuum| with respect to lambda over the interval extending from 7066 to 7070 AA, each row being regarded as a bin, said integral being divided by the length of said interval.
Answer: 0.3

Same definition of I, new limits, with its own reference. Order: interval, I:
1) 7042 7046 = 0.9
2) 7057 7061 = 1.4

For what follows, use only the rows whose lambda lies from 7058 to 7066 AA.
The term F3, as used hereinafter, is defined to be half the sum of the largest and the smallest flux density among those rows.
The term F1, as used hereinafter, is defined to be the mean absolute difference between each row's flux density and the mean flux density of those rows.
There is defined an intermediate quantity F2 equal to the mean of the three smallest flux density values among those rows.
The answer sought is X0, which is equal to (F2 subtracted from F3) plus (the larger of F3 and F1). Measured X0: 20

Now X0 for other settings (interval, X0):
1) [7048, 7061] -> 23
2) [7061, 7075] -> 20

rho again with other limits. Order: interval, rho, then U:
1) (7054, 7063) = 3.22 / 1.29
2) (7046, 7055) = 3.40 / 1.36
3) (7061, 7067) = 3.22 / 1.29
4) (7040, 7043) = 3.35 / 1.34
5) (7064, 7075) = 3.23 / 1.29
